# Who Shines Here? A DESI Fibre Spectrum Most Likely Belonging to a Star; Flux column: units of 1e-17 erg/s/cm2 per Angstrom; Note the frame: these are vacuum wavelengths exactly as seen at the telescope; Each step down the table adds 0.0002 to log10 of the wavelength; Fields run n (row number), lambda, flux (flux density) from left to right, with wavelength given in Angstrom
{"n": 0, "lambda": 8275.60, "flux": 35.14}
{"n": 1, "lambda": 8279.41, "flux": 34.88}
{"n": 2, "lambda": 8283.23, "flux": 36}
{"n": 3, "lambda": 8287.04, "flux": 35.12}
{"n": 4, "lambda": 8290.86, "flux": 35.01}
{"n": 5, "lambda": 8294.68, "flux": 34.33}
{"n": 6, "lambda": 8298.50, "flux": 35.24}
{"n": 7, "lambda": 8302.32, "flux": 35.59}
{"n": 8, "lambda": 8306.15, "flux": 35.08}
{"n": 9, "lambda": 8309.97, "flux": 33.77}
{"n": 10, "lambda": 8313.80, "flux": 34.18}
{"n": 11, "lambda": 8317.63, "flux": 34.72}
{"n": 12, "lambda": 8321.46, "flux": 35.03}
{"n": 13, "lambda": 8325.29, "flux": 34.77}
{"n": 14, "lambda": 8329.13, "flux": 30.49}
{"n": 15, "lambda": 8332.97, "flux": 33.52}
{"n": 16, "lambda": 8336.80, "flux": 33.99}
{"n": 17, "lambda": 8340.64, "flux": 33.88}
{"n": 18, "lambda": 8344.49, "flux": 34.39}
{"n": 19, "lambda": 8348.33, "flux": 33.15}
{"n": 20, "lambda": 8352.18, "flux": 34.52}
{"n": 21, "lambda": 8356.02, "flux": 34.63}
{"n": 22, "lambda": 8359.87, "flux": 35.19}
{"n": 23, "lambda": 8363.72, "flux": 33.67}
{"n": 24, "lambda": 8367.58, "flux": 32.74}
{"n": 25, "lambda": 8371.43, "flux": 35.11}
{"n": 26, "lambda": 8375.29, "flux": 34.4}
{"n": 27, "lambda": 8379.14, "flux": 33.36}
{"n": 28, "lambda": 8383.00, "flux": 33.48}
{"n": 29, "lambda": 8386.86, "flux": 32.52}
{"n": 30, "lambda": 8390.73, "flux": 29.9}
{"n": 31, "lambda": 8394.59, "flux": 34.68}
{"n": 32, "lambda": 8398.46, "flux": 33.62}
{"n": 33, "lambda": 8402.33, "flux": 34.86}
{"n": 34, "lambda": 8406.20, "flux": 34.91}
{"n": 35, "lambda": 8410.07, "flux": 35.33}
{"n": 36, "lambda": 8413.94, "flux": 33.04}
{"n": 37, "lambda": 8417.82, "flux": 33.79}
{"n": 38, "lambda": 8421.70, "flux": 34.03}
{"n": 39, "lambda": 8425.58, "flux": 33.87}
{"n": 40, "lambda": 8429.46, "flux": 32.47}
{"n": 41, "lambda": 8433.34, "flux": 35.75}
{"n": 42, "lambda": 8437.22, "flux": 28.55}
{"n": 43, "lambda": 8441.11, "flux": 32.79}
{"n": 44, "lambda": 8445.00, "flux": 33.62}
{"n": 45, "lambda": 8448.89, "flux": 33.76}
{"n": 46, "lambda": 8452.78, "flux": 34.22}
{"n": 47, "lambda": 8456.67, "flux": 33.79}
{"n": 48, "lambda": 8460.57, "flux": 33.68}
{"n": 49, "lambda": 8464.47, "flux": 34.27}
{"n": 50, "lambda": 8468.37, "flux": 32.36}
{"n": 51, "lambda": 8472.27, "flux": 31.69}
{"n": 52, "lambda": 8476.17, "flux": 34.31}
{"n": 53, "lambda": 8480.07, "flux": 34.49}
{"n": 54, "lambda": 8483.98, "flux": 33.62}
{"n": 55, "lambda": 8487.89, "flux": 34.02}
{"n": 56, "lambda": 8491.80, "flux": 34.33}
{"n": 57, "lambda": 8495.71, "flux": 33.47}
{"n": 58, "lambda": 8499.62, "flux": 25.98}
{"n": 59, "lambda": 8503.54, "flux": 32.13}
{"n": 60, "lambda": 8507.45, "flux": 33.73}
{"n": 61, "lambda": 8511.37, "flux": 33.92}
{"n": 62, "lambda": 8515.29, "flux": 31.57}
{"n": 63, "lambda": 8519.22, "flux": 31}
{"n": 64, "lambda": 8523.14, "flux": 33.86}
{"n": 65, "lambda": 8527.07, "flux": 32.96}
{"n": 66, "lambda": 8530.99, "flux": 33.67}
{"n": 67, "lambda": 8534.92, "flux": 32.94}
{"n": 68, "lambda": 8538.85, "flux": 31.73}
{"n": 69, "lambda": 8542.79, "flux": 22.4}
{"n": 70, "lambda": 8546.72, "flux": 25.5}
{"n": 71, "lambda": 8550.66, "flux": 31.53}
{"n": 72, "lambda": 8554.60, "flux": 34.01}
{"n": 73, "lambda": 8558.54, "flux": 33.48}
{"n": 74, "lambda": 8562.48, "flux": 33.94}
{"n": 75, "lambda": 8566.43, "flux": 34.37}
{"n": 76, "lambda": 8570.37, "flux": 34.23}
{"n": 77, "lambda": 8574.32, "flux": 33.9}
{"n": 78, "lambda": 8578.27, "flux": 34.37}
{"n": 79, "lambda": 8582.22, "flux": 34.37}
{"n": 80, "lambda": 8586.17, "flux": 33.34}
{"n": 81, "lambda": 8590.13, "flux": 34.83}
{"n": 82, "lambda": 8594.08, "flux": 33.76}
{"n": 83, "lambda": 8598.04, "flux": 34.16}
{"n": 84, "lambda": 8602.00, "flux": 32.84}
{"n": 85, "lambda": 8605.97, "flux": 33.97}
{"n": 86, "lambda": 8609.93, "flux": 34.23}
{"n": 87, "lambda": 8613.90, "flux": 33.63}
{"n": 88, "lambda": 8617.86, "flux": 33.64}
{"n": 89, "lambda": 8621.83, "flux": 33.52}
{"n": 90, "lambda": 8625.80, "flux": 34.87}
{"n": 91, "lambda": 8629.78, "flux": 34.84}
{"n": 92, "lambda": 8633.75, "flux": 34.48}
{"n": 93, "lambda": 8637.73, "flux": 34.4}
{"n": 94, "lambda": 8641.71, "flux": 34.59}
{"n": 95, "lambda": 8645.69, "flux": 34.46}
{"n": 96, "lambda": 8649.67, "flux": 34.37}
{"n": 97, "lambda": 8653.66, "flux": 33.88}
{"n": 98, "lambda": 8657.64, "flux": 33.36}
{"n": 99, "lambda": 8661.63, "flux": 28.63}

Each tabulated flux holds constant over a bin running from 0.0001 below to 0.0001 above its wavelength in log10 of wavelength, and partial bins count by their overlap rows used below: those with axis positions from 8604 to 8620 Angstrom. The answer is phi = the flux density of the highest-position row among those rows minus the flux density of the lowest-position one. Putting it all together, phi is -0.3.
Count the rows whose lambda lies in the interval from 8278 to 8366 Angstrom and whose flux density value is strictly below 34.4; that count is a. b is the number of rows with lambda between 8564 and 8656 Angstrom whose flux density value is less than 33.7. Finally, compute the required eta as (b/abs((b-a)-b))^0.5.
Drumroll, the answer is 0.71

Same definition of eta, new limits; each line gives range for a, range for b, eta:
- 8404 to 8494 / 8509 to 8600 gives 0.76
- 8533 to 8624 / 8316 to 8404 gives 0.67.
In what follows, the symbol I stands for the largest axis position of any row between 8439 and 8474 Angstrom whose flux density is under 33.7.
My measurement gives 8472.27 Angstrom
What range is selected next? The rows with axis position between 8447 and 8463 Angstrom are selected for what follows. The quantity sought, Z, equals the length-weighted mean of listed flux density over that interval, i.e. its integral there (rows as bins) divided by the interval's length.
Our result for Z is 33.9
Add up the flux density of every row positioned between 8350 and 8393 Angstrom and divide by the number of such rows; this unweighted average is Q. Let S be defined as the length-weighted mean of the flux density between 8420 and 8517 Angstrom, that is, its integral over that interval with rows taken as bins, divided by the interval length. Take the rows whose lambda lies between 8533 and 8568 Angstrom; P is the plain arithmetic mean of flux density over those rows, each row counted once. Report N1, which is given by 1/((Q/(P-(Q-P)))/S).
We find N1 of 28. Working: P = 31.1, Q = 33.6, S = 33.1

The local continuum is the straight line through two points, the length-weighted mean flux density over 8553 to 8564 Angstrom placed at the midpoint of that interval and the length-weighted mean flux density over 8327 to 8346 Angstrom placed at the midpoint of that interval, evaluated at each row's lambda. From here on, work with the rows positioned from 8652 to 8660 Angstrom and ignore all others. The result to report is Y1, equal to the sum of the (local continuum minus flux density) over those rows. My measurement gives 1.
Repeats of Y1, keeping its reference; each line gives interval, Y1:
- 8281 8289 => -5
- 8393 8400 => -2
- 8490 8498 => -1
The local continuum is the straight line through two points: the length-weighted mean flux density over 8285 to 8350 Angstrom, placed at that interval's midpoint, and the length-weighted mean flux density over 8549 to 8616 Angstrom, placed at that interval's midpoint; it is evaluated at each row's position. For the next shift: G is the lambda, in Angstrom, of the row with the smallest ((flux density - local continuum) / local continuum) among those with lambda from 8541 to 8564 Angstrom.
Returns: 8542.79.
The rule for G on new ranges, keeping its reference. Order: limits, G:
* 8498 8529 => 8499.62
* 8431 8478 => 8437.22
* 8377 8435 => 8390.73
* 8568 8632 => 8602.00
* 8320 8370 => 8329.13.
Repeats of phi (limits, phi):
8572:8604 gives -1.1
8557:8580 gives 0.9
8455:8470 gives -1.4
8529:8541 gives -1.9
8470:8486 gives 1.9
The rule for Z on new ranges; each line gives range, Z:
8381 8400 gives 32.8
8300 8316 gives 34.7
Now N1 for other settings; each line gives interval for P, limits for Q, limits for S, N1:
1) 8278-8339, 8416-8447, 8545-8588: 36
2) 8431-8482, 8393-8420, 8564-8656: 32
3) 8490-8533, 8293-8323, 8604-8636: 30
